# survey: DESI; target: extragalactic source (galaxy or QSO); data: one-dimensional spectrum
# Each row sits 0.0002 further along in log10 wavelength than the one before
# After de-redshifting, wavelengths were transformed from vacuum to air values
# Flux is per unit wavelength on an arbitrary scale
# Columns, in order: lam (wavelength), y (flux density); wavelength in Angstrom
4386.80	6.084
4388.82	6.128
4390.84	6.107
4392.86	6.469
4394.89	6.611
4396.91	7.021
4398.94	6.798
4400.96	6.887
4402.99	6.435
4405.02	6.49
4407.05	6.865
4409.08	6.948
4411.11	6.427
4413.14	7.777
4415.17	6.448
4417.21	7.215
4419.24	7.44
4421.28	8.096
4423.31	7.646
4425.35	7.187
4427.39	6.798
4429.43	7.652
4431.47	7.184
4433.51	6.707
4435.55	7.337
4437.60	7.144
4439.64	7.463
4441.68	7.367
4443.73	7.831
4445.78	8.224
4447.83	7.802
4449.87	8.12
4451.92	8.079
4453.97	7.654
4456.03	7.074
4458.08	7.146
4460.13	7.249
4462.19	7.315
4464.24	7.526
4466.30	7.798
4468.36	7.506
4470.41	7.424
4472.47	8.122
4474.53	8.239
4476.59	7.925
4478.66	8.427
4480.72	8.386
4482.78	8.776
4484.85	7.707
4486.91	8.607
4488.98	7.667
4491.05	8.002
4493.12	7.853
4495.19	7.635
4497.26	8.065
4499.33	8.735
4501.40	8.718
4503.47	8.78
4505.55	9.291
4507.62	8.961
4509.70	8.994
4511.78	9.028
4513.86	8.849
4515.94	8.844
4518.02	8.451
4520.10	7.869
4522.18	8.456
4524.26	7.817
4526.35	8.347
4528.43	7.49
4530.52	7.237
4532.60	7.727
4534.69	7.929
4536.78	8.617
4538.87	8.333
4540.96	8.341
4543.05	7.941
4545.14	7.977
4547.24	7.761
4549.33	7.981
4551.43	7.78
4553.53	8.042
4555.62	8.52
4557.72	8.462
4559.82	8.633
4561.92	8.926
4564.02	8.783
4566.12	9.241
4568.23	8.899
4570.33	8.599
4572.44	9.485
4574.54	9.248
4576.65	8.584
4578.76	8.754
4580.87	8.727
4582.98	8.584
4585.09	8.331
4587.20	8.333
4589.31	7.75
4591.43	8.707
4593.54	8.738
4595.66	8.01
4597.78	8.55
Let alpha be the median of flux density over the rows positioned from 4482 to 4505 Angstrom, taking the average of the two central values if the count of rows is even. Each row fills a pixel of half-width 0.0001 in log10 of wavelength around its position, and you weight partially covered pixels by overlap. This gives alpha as 8.1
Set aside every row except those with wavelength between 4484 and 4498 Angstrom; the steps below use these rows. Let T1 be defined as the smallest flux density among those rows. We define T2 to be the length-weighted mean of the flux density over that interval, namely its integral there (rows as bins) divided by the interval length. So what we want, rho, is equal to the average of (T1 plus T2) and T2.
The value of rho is 11.8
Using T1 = 7.635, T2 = 7.9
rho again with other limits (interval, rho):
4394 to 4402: 10.1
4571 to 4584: 13.2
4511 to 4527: 12.4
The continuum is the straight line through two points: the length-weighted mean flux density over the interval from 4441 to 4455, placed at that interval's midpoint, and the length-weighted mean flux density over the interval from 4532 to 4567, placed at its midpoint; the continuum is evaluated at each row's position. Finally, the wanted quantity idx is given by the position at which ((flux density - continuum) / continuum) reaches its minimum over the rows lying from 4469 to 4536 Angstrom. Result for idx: 4530.52 Angstrom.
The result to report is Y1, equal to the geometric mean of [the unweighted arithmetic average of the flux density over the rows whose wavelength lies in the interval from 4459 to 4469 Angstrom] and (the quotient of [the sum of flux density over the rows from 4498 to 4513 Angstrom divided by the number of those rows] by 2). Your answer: 5.78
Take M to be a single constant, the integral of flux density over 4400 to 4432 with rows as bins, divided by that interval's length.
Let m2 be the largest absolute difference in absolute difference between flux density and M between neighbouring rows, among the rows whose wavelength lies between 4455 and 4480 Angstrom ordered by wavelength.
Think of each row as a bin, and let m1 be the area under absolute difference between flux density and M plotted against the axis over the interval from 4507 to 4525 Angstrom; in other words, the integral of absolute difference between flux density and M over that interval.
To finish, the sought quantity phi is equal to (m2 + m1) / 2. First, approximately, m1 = 27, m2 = 0.70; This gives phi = 13.8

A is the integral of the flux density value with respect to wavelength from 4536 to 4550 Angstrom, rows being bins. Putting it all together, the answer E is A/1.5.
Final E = 76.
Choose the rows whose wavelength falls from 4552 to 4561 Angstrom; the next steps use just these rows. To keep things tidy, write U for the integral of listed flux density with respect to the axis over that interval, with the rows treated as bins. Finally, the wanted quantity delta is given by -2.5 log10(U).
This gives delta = -4.7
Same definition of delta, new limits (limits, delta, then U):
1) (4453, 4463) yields -4.7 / 73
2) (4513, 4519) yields -4.3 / 52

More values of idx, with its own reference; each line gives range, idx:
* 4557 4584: 4557.72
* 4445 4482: 4456.03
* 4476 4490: 4488.98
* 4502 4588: 4530.52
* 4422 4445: 4433.51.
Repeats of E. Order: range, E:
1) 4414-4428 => 68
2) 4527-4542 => 80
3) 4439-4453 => 73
